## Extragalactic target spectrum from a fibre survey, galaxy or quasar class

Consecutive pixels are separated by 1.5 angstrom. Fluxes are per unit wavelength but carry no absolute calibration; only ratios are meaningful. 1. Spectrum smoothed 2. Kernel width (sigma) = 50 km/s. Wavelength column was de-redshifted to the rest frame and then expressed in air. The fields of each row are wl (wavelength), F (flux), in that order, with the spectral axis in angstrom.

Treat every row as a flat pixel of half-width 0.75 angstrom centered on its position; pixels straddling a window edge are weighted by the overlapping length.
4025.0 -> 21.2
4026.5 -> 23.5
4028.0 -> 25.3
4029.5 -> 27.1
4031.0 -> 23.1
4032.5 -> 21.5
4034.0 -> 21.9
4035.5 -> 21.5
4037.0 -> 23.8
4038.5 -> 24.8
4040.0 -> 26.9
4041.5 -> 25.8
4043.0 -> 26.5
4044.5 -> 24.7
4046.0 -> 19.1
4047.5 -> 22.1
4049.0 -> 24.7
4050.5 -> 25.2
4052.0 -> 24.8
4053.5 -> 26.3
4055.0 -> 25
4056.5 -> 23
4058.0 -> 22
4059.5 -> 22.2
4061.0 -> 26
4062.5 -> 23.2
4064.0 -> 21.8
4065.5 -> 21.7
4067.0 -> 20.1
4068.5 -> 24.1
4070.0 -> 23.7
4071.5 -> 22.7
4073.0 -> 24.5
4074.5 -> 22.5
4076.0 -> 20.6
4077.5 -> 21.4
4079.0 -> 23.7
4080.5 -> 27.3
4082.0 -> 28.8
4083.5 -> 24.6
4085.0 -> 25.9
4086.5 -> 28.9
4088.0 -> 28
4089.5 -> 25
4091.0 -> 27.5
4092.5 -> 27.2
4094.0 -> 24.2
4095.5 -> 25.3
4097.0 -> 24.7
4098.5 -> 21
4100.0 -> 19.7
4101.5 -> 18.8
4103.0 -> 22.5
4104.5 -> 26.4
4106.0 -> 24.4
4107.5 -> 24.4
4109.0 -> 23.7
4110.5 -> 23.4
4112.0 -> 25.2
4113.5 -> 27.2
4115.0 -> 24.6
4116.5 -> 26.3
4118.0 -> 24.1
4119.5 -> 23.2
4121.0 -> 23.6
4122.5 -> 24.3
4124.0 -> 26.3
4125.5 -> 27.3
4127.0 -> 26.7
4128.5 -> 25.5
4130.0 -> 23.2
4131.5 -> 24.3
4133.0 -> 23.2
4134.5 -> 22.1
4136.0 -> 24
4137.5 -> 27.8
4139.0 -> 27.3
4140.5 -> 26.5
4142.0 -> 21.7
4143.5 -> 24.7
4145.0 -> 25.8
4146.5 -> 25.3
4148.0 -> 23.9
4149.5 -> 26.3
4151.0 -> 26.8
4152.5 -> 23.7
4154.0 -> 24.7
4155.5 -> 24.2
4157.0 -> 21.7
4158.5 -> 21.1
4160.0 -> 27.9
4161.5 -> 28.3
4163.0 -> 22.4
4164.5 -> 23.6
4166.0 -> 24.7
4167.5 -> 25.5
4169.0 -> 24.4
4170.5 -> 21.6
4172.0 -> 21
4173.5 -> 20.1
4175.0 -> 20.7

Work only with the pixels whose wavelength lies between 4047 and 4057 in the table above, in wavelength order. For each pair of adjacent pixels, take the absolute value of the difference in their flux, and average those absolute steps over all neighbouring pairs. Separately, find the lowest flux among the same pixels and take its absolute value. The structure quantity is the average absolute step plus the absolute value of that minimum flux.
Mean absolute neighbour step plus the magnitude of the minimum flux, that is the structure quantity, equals 23.5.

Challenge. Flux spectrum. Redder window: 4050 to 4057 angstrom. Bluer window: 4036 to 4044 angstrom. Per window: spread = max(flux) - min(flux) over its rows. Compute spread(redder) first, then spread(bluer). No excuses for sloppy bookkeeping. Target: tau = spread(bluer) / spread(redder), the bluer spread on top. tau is 0.94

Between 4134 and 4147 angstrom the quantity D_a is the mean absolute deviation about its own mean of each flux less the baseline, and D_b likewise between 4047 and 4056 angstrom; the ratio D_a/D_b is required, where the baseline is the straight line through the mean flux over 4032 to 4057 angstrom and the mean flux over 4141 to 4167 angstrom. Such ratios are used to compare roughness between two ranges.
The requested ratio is 2.0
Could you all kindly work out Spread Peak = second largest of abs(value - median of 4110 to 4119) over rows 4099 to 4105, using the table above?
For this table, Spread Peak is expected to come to 5.2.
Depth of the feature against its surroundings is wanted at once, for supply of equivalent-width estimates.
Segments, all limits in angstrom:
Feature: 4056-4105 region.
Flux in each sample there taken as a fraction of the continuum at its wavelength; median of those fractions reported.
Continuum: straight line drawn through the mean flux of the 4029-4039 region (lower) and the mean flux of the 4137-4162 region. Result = 0.99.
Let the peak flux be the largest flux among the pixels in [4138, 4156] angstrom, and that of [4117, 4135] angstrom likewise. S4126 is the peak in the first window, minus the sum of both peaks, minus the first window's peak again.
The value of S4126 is -54.6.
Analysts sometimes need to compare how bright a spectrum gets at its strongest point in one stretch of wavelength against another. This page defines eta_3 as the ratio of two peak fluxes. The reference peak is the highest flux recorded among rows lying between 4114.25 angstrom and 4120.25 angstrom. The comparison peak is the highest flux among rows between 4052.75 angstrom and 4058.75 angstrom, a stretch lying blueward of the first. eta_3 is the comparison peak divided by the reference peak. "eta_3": 1.00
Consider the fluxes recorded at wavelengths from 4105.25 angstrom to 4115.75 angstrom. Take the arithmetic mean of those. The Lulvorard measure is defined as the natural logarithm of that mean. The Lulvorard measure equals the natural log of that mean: 3.21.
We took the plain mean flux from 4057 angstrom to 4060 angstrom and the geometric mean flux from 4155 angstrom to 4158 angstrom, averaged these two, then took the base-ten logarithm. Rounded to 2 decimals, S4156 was 1.35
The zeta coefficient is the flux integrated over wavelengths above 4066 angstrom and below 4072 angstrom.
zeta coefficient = 136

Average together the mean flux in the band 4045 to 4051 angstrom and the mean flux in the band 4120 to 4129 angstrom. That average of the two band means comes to 24.2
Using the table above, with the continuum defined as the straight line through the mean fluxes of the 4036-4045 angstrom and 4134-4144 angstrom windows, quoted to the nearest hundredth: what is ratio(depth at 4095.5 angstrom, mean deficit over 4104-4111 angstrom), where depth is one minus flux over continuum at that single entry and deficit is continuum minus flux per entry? -0.01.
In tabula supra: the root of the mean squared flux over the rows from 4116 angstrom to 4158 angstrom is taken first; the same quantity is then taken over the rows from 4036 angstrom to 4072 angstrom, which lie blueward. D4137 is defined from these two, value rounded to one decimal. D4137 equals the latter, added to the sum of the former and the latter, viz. 72.5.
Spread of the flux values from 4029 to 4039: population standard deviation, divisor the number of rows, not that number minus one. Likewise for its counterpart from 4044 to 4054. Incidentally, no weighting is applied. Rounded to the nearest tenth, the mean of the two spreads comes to 2.1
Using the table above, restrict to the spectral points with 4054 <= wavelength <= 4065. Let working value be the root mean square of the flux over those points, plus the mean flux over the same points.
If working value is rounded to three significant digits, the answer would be 46.7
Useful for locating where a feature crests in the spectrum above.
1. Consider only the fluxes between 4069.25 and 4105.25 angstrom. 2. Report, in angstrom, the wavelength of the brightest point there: 4086.5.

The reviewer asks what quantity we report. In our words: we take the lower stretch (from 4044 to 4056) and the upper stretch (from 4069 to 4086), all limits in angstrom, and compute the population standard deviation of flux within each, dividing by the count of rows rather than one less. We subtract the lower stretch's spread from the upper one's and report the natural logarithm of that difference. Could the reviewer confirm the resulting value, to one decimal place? -1.6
